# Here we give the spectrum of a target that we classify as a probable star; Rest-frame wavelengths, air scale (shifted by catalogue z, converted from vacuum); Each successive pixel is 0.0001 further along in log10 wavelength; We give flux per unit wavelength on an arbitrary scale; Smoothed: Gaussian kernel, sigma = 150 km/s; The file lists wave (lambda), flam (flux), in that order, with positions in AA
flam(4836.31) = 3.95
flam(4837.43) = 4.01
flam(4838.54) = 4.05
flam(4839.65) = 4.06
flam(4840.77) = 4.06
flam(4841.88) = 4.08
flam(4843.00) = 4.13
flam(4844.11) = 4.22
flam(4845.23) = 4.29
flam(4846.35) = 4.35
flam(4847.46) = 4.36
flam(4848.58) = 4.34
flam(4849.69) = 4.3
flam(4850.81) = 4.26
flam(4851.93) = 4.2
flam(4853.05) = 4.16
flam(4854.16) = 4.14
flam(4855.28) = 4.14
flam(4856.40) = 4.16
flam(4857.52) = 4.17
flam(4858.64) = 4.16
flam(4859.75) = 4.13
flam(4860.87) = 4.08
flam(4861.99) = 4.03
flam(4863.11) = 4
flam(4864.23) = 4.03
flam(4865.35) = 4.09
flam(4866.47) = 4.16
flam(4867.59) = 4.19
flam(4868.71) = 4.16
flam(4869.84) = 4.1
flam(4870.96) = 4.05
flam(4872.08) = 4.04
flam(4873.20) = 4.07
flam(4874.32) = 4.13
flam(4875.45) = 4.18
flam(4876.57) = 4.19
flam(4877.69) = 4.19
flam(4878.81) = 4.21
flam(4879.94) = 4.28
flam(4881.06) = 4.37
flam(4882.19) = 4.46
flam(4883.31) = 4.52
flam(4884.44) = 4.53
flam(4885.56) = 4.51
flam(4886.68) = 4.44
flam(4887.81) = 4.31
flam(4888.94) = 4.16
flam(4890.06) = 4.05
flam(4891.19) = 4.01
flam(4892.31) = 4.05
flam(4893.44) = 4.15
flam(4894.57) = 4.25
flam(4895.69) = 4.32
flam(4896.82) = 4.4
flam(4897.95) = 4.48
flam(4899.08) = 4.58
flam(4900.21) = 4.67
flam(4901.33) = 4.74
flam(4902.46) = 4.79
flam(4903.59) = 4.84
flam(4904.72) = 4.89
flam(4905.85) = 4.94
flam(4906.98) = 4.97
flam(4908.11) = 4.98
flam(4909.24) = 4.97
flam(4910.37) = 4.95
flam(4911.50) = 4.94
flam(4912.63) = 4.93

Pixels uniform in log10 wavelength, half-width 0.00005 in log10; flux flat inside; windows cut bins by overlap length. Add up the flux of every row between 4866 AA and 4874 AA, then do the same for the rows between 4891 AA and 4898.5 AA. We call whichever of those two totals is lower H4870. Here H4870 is 28.77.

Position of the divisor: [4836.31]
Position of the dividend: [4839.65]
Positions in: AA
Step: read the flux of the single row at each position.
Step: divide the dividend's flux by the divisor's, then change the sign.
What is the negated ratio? -1.03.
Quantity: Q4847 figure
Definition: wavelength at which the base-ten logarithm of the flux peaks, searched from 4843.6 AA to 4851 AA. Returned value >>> 4847.46 AA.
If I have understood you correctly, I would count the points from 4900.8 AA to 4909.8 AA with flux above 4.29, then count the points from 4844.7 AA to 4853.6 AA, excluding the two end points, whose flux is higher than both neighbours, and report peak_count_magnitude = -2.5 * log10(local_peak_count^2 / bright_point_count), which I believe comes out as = 2.3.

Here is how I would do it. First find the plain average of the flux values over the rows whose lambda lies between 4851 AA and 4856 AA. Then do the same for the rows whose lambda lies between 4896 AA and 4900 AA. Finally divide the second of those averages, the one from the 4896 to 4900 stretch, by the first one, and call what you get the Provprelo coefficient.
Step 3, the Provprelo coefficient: 1.08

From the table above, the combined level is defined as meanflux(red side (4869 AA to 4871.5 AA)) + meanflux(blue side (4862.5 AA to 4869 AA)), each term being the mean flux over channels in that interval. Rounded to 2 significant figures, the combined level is 8.2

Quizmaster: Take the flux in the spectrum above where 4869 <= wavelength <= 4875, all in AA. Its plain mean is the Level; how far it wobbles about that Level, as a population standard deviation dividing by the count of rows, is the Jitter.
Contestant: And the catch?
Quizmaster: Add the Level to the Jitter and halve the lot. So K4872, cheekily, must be 2.06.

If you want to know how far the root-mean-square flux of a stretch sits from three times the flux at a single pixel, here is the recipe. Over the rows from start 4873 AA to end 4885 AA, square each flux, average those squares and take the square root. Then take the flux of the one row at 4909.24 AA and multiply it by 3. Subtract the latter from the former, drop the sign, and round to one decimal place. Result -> 10.6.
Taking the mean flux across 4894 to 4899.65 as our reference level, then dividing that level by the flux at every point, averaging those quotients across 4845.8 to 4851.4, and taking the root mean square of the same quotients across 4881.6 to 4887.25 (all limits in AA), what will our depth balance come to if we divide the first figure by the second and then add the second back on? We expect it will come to 2.02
